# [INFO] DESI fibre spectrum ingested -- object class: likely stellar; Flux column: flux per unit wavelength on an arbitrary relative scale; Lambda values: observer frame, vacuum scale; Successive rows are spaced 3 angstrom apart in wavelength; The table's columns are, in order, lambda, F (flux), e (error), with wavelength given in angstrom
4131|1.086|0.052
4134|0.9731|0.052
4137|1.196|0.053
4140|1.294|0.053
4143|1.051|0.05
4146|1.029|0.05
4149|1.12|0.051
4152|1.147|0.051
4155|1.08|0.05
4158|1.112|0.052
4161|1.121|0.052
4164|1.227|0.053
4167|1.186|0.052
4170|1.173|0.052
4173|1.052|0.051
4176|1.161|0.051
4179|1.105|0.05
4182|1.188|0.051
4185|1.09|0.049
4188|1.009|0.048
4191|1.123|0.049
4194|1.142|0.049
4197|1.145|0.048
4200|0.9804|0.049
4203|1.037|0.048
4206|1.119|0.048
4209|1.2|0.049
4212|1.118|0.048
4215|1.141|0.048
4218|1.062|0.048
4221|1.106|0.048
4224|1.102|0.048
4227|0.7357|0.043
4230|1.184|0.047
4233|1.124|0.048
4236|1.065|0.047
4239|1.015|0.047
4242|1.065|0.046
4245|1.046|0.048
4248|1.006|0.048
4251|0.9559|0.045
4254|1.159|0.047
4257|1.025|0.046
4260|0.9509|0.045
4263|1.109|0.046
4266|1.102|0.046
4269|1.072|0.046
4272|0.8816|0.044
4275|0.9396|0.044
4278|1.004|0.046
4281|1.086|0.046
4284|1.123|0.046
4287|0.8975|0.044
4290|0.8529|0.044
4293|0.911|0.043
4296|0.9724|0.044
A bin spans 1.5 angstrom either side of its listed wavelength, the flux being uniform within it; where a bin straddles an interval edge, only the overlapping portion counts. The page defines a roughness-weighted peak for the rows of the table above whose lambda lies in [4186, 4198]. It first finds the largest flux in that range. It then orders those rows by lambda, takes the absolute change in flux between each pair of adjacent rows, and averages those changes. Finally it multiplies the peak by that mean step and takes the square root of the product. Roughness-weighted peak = 0.228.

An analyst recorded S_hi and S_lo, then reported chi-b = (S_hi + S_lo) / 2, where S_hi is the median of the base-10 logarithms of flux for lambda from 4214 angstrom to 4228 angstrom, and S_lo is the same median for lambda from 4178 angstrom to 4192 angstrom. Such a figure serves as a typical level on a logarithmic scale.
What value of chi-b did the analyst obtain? 0.043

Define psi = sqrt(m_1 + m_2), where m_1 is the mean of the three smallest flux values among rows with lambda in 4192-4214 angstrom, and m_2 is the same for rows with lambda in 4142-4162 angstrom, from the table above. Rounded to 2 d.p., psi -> 1.45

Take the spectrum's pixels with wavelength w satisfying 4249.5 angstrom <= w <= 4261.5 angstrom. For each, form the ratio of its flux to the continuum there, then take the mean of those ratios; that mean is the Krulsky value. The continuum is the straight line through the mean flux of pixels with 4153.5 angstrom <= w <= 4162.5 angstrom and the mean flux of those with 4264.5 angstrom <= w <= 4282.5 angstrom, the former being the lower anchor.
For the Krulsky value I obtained 0.99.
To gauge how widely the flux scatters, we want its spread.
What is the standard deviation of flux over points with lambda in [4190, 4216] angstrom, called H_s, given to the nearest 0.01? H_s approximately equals 0.06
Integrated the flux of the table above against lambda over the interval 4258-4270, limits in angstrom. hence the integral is 13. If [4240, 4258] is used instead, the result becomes 19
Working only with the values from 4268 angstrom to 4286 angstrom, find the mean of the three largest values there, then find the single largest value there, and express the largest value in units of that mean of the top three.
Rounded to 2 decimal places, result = 1.03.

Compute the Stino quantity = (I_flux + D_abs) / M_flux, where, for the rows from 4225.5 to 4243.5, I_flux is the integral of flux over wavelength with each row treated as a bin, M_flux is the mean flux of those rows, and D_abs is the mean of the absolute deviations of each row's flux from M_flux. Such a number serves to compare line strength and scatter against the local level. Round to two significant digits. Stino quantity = 18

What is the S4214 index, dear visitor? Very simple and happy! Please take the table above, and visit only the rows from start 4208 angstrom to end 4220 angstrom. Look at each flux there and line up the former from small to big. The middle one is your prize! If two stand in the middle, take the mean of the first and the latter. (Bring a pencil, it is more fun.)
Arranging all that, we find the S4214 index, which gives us 1.13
